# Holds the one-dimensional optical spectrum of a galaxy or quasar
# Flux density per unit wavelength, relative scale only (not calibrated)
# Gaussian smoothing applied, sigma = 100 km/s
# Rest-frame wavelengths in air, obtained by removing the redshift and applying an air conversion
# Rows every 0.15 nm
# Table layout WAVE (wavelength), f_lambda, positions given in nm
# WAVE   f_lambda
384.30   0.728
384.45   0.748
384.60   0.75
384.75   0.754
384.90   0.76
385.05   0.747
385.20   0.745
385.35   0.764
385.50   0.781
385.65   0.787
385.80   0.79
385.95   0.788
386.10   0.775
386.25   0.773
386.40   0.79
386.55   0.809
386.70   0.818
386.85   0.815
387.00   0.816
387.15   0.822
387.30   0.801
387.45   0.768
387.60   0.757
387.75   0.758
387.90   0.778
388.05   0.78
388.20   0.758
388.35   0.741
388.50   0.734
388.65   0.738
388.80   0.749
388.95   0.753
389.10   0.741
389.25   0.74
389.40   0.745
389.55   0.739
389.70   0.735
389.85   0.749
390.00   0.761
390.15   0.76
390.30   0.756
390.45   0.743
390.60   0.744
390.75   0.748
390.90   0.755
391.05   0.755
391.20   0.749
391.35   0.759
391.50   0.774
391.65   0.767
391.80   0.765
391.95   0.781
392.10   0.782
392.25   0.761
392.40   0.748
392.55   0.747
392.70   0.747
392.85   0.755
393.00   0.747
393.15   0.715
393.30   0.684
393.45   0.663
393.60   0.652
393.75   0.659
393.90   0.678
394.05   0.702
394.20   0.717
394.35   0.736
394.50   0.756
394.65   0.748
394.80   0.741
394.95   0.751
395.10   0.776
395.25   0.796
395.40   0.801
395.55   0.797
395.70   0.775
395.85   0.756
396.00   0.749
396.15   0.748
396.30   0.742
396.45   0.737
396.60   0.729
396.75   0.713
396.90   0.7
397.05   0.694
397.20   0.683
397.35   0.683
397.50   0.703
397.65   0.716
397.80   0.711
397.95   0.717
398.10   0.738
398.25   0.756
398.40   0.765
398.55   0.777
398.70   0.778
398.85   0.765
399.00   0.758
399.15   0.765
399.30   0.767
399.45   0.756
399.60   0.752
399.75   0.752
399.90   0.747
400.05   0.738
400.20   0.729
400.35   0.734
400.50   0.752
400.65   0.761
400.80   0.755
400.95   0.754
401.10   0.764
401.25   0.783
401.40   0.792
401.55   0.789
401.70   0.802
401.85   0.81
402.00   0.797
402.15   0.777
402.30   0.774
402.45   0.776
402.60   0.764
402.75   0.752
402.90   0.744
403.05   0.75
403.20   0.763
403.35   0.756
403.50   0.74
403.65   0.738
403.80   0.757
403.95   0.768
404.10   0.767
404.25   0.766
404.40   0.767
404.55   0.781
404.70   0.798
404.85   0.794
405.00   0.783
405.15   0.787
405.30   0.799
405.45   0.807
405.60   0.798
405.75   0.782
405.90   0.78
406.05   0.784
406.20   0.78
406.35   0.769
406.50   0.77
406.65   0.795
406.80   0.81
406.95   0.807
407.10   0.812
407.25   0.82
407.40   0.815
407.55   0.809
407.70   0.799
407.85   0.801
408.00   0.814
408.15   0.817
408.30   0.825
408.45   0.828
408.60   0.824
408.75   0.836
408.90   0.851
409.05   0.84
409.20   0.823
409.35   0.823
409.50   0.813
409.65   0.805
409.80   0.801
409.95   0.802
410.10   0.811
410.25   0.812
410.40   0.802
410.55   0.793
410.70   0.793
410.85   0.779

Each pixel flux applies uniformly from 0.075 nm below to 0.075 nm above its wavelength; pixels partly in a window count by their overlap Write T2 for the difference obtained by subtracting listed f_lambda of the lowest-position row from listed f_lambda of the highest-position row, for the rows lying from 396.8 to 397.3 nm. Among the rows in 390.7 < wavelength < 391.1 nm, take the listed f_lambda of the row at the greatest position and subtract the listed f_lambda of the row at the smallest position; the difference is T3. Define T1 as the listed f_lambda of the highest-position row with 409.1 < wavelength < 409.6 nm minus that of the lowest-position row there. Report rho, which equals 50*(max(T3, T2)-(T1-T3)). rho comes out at 1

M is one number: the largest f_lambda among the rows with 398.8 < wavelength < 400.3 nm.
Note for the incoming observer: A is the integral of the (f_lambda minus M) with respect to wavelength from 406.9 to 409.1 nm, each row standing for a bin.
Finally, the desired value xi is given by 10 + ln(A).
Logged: 7.8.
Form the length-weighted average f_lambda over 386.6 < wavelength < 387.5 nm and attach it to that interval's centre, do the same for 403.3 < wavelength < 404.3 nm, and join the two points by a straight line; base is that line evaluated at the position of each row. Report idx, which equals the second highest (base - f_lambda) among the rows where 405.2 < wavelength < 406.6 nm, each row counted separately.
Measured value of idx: -0.02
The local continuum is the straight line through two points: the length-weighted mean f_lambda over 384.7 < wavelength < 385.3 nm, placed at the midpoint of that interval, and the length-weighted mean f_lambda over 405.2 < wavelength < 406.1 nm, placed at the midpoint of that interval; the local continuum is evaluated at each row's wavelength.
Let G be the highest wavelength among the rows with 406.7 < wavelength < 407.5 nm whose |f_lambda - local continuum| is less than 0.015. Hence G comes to 406.95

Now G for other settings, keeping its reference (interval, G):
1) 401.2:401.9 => 401.55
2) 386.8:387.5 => 387.45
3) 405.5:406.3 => 406.20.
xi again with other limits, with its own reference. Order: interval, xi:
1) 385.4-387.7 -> 7.1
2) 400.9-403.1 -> 6.0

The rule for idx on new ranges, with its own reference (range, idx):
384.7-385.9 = 0.07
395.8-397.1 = 0.08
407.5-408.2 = -0.06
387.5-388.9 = 0.06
